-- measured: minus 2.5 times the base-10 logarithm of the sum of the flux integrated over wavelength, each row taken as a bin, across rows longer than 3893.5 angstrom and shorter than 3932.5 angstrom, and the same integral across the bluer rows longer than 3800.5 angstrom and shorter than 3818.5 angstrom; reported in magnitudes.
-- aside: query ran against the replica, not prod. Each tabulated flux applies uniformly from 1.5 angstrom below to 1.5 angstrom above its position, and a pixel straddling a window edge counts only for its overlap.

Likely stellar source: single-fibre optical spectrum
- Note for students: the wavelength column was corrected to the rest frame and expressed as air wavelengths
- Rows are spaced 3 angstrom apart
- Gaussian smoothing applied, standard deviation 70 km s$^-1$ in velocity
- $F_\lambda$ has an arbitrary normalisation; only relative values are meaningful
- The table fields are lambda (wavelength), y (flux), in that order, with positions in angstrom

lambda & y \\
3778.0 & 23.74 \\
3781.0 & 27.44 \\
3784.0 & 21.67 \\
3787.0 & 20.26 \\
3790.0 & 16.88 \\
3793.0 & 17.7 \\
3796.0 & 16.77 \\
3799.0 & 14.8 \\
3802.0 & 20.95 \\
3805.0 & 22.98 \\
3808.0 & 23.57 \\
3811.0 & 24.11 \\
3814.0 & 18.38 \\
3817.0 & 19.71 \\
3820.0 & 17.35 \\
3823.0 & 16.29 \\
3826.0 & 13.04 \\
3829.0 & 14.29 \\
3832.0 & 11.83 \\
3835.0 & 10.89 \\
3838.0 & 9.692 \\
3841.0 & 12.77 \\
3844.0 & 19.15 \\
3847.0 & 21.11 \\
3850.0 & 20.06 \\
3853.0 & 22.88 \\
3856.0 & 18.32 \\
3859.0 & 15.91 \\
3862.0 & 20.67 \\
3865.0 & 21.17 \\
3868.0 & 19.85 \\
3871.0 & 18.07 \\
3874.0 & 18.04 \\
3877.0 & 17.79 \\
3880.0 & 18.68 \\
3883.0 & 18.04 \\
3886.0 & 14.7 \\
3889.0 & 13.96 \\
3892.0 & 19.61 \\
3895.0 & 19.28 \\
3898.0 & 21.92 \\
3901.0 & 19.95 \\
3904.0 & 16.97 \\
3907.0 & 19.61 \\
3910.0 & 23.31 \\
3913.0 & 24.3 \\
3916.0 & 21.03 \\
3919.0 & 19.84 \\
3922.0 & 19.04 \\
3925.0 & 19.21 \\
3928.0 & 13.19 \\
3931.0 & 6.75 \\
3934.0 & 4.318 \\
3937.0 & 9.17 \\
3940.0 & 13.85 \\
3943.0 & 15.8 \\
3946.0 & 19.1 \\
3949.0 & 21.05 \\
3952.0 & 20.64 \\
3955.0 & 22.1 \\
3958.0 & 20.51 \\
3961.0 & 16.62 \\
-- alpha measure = -7.6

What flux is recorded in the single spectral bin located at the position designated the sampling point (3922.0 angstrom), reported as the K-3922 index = 19.04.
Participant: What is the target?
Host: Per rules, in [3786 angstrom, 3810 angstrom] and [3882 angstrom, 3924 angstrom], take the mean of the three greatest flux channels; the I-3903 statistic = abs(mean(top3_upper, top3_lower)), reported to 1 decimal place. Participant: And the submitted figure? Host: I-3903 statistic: 22.8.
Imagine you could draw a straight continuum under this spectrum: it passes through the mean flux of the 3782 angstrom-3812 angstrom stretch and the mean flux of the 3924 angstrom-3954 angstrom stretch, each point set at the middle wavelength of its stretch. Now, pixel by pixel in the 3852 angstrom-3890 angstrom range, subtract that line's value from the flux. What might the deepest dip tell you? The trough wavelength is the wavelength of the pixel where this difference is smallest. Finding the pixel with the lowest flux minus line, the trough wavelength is 3889.0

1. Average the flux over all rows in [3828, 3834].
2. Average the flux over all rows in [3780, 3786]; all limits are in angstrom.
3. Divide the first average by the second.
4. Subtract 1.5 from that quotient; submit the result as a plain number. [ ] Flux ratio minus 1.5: -0.97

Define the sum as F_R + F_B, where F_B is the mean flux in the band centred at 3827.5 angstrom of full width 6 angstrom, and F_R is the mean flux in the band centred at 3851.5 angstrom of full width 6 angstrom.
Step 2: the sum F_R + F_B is 35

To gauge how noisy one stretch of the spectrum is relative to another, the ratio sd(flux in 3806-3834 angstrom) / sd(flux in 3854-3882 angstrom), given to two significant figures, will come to 2.7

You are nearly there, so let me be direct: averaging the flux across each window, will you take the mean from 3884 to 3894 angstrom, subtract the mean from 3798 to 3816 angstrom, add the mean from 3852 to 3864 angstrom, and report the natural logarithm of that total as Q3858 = 2.69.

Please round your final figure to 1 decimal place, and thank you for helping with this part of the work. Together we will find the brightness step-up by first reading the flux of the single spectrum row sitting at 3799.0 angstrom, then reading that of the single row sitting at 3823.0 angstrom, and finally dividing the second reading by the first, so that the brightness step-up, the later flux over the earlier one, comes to 1.1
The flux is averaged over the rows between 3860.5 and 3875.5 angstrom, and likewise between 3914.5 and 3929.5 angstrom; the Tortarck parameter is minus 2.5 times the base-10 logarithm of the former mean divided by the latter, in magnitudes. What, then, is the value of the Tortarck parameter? -0.1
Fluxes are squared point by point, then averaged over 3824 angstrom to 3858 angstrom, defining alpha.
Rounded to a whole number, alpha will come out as 269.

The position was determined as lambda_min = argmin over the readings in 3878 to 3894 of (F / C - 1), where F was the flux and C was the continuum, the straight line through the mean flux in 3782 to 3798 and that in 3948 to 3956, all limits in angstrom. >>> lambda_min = 3889.0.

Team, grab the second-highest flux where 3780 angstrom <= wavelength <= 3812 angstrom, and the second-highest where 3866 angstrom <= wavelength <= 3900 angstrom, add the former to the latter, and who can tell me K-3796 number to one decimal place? 44.0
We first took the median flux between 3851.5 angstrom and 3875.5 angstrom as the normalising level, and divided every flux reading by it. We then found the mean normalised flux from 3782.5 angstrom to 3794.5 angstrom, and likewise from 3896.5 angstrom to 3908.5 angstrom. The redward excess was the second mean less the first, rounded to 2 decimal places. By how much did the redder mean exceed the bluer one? 0.03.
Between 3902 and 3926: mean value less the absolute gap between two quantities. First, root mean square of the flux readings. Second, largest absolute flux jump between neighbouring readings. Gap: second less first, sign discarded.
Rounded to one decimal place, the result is 3.6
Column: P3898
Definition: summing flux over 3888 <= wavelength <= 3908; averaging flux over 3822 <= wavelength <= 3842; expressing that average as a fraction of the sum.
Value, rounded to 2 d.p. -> 0.10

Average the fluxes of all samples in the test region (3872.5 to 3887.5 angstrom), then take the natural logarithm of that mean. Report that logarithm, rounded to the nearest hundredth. 2.86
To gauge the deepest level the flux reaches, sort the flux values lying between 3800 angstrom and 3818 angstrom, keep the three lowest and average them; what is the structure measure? 20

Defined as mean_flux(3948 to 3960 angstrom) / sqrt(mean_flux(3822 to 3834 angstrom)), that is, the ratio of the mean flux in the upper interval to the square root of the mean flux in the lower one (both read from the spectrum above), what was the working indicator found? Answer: 5.66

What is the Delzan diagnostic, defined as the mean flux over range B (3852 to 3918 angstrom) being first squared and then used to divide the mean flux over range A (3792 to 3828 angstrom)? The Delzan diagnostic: 0.051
